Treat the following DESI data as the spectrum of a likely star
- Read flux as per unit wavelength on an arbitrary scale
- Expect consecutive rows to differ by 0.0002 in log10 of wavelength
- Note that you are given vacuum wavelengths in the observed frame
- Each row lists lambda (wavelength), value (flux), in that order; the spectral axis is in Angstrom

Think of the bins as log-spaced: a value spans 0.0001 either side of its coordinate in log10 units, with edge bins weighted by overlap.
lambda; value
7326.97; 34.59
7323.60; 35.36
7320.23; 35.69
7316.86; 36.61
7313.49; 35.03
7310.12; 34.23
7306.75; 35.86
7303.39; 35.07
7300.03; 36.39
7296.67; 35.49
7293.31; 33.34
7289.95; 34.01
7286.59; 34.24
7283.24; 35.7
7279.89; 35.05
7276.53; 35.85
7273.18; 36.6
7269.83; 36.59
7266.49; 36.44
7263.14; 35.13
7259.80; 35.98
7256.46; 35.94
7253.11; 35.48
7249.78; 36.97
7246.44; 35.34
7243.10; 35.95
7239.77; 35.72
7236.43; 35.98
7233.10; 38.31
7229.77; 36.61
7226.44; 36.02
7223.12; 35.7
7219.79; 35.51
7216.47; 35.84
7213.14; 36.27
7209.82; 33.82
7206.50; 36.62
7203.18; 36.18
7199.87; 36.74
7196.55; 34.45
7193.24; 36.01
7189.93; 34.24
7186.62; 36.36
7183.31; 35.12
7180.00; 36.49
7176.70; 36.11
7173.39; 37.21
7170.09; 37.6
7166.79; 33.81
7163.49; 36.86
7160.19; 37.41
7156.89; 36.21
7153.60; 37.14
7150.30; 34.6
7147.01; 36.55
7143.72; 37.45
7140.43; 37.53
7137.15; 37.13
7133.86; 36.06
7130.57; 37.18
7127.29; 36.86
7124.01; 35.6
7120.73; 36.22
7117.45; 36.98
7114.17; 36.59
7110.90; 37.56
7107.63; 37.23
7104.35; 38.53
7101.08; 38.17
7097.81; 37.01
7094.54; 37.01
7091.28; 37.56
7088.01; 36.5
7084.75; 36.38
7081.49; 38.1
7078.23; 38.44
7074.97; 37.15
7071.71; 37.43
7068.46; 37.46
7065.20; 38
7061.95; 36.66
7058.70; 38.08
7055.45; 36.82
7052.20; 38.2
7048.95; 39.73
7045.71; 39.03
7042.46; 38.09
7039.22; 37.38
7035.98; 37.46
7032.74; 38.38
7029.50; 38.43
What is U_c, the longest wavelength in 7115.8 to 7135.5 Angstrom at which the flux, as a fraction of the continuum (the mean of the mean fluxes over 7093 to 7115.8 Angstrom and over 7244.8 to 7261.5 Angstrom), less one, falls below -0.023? 7124.01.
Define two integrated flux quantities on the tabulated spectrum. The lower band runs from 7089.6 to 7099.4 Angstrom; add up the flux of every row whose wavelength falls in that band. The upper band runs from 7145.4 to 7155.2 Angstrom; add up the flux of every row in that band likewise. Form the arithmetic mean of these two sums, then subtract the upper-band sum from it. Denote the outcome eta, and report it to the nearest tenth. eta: 1.6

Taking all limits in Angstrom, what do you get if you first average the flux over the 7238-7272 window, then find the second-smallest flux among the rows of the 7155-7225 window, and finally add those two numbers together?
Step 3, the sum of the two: 69.8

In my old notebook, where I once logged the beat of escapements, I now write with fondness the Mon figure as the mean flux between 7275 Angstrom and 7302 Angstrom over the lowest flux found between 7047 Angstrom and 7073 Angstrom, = 0.95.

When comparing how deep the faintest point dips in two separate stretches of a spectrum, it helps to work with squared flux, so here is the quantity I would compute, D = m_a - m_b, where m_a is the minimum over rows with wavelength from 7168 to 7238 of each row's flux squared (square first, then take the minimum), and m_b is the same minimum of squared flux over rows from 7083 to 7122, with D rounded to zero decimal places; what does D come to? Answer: -168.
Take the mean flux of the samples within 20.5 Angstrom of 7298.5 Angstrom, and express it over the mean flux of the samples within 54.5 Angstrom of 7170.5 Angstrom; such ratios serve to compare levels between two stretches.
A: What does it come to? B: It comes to 0.970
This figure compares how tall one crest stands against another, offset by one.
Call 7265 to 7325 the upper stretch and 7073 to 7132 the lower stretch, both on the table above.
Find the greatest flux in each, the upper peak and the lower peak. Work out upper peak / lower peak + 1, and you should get 1.95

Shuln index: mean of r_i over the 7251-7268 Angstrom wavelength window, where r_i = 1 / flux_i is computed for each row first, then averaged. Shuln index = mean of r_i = 0.0279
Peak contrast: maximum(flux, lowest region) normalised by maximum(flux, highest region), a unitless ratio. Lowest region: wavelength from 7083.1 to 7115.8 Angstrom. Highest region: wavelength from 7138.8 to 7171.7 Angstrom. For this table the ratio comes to 1.02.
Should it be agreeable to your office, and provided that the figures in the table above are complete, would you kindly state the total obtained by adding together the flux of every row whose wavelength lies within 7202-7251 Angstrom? 541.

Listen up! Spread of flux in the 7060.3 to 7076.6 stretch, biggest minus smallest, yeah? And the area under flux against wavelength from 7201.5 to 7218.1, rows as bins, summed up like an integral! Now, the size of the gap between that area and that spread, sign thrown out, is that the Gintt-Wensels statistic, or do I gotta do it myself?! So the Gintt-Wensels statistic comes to 592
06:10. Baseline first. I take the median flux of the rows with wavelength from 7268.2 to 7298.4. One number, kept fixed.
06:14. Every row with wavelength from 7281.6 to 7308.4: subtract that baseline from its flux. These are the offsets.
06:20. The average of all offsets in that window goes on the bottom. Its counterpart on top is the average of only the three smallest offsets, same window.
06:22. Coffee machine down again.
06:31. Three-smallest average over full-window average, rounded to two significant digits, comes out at 3.4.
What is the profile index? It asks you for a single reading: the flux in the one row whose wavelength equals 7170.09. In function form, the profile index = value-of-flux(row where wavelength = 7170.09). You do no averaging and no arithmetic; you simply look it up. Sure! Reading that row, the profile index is 37.6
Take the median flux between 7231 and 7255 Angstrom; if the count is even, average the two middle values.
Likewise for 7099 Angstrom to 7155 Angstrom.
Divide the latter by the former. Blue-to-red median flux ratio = 1.03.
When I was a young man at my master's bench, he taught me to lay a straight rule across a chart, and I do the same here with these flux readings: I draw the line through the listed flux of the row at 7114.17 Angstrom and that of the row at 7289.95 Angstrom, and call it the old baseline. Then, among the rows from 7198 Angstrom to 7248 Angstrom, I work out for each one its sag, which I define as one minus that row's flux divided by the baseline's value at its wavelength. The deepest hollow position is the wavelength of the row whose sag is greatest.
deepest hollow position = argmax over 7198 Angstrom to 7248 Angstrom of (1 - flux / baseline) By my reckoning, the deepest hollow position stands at 7209.82 Angstrom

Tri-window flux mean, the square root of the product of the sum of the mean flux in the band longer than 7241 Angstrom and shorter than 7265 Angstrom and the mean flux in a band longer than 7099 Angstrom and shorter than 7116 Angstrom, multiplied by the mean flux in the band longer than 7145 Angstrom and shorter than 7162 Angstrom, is 51.7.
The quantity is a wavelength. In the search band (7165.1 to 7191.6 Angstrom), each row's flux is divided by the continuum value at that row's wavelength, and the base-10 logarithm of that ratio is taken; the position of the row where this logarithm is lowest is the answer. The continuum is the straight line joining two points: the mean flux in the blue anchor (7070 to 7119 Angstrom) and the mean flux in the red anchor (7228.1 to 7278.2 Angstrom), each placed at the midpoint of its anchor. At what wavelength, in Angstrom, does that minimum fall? 7166.79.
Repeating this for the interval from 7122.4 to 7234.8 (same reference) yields 7166.79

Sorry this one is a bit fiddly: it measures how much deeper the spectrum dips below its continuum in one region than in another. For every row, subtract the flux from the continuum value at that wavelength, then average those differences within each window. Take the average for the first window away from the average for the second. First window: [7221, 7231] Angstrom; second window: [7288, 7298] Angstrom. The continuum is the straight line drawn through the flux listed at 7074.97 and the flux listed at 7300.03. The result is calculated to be 1.6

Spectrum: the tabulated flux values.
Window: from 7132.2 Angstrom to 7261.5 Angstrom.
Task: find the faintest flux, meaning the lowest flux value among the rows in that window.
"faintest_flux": 33.81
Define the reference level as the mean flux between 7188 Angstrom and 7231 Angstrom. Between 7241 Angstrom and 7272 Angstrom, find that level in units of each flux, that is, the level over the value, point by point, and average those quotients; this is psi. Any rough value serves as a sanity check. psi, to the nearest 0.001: 0.992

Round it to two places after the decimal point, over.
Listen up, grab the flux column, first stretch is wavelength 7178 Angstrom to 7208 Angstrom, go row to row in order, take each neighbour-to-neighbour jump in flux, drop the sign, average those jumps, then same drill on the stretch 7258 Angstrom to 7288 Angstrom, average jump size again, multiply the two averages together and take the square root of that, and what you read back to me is 1.03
